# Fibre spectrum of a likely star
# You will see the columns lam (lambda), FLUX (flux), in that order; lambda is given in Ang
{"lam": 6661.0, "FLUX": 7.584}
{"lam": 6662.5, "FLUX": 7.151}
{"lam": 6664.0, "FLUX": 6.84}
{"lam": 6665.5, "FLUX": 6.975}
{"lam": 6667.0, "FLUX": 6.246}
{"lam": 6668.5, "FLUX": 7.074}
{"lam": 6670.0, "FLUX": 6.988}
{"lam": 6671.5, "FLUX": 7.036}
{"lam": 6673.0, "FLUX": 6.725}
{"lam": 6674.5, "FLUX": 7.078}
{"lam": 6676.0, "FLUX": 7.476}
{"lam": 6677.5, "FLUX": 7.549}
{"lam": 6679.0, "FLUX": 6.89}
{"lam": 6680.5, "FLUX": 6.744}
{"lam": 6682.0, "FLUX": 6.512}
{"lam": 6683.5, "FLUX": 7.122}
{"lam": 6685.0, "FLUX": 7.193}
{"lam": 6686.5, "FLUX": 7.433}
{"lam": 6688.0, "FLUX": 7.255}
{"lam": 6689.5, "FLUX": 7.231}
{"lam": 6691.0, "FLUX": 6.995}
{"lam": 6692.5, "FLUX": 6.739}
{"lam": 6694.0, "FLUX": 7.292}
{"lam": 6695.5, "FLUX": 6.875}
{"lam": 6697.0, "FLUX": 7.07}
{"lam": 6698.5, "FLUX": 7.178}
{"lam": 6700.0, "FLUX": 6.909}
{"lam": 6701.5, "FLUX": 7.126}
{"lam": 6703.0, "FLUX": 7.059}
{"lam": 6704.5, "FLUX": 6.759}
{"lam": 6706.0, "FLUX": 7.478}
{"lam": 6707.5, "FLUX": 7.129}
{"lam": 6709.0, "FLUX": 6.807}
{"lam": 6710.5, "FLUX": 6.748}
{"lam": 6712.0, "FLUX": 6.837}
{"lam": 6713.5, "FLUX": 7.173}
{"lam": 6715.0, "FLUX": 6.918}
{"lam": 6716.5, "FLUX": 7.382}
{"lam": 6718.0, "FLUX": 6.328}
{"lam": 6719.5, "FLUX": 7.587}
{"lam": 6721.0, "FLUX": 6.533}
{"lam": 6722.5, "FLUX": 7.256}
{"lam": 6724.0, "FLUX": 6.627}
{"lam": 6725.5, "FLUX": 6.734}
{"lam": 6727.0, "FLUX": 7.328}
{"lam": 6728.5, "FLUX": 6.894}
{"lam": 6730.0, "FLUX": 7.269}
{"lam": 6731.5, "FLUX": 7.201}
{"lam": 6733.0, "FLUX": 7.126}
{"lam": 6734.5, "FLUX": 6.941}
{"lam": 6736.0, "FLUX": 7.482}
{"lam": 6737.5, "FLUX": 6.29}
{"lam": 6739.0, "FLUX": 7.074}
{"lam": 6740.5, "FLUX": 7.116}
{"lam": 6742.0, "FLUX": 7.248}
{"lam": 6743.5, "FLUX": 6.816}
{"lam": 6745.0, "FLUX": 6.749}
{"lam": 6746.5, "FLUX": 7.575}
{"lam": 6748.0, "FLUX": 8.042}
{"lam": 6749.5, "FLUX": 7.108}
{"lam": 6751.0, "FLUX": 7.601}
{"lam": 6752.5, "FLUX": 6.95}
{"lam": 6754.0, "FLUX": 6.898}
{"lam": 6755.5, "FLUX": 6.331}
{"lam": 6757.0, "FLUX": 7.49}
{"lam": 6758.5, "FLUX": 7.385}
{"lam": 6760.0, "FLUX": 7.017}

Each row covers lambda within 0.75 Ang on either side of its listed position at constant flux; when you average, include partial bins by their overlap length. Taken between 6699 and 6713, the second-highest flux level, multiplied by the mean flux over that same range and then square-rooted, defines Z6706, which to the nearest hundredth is 7.06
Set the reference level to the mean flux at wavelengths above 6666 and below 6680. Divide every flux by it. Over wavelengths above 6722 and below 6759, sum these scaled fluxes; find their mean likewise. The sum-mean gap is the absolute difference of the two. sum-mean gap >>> 24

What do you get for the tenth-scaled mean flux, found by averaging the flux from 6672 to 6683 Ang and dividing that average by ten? 0.700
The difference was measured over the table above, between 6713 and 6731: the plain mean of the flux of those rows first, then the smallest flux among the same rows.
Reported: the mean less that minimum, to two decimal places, 0.67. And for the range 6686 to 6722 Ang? 0.71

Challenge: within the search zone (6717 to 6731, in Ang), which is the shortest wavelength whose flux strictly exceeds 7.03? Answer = 6719.5 Ang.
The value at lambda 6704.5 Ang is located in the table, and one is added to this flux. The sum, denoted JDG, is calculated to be 7.8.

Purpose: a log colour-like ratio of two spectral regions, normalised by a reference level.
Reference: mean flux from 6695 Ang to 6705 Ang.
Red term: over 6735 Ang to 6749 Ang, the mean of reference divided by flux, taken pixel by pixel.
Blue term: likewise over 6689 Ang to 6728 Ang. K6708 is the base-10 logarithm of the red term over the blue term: -0.0080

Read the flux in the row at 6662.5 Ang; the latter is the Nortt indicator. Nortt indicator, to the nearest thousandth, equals 7.151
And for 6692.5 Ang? 6.739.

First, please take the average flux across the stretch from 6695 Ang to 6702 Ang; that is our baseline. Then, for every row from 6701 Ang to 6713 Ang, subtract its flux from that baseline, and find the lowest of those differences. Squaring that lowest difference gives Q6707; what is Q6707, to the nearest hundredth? 0.20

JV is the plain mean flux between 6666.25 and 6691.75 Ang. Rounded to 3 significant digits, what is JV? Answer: 7.03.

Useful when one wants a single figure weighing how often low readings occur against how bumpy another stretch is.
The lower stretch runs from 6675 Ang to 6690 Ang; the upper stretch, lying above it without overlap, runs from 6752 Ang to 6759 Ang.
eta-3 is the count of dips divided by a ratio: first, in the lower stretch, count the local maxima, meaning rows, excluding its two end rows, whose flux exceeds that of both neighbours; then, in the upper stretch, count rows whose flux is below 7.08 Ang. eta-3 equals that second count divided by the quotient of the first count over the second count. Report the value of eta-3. 4.5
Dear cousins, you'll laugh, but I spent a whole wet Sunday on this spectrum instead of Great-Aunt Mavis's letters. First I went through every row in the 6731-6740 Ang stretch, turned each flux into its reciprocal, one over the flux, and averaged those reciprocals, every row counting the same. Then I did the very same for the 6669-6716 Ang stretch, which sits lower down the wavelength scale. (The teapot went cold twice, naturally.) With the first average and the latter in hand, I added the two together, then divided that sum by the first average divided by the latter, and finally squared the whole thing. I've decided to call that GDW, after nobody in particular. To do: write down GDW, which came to 0.0804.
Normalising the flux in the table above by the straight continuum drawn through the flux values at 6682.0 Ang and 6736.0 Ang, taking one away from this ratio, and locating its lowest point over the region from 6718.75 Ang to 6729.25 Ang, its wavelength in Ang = 6721.0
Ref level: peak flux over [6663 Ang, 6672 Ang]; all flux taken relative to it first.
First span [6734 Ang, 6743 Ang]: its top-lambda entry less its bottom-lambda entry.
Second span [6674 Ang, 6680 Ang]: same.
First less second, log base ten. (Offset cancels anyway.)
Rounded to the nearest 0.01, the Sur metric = -0.31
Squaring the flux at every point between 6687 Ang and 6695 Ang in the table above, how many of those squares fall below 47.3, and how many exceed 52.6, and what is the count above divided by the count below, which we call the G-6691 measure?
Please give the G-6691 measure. 2.0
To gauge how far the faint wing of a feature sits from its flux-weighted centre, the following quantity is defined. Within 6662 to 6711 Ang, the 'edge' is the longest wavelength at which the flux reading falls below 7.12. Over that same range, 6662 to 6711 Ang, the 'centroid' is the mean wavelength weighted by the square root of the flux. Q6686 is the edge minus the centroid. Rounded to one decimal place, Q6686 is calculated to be 24.0 Ang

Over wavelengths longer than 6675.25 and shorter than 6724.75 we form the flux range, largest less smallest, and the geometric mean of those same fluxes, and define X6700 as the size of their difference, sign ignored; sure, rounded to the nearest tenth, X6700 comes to 5.8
